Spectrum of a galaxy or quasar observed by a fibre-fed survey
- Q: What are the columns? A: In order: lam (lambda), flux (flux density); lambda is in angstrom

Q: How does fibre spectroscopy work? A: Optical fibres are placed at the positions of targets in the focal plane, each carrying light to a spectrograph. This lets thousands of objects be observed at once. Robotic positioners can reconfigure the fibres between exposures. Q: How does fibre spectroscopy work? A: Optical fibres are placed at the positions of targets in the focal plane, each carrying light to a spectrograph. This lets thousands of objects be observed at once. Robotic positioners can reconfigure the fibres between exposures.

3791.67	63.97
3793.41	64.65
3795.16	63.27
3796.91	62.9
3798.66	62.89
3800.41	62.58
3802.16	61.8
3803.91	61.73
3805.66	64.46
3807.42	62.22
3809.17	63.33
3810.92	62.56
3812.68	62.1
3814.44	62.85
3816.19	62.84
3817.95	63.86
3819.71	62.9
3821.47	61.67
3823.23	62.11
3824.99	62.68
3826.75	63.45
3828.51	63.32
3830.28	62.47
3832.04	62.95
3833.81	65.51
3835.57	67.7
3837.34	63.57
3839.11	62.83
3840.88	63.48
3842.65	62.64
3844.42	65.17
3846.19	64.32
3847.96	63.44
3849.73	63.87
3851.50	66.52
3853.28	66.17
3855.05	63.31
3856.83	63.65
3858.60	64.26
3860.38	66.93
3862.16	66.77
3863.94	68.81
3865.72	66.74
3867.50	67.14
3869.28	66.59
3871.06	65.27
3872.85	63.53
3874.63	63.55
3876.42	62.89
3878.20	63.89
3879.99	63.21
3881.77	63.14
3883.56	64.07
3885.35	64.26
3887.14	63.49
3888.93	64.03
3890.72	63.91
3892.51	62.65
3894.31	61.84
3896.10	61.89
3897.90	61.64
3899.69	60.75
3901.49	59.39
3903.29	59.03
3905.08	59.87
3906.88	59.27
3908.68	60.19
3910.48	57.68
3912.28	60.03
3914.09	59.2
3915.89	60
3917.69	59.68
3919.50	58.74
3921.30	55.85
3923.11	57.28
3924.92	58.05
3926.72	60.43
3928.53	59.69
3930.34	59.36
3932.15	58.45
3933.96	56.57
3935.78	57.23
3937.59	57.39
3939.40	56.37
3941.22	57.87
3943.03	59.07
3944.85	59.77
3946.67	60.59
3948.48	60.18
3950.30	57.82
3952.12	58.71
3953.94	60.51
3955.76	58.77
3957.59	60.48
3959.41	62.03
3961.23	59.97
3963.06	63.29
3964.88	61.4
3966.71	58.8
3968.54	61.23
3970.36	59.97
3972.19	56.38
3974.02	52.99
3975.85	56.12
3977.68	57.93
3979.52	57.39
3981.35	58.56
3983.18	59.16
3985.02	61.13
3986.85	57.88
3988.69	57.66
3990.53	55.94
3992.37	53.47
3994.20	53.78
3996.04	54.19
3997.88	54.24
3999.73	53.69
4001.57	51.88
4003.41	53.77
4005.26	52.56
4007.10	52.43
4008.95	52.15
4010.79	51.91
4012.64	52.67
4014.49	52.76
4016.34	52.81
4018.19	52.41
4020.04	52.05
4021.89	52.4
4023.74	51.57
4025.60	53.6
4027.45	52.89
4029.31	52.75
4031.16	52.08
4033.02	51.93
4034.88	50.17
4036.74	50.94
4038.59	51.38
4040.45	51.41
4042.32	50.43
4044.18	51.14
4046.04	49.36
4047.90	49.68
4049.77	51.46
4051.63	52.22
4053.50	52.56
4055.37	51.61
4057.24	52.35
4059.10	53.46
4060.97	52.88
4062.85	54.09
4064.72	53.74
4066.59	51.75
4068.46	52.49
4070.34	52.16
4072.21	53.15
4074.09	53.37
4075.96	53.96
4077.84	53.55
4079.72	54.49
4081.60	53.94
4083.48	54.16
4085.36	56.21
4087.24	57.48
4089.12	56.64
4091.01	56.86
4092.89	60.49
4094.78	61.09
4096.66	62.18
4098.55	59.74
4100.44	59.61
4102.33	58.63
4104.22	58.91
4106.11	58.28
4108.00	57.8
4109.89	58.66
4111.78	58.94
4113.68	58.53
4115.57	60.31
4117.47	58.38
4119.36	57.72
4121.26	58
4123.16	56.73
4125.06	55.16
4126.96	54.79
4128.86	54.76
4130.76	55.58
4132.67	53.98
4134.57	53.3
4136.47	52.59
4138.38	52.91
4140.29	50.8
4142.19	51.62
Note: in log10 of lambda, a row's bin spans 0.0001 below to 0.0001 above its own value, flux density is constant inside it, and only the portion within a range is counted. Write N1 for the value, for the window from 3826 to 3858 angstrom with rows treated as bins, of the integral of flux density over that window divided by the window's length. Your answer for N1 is 64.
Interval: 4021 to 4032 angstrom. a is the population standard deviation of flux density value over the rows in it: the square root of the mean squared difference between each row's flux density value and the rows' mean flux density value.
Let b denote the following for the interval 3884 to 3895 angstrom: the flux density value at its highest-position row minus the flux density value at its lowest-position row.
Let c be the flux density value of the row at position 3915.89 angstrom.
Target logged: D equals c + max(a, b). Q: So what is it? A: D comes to 60.6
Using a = 0.64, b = -2.4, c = 60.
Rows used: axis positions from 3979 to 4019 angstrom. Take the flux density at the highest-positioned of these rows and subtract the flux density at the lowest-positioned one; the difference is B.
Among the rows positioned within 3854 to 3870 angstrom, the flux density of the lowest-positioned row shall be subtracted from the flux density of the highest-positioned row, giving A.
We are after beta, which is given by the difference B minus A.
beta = -8.3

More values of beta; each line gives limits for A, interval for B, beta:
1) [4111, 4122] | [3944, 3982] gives -0.3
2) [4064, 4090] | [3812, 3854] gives 1.2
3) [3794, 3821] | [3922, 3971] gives 3.1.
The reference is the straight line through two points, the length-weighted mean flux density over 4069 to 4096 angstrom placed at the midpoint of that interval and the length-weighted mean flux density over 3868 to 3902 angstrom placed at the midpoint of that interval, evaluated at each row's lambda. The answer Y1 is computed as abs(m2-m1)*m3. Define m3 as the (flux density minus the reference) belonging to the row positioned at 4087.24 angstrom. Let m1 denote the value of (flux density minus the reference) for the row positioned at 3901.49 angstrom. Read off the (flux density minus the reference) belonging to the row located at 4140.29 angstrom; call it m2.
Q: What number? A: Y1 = 1.4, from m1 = -3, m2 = -2.5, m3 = 2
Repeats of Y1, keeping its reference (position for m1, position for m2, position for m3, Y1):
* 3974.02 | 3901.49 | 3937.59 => -13.6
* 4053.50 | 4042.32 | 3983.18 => -0.7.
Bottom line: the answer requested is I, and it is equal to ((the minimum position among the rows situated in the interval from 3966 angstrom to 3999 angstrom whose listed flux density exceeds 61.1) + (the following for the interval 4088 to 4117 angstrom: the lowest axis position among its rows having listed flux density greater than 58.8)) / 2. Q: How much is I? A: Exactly 4030.7 angstrom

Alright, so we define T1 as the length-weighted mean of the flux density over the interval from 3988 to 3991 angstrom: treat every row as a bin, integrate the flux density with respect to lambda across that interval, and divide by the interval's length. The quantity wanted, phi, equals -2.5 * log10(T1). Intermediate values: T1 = 57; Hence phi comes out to -4.39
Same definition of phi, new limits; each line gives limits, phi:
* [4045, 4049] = -4.24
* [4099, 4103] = -4.43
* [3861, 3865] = -4.58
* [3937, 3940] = -4.39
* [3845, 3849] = -4.52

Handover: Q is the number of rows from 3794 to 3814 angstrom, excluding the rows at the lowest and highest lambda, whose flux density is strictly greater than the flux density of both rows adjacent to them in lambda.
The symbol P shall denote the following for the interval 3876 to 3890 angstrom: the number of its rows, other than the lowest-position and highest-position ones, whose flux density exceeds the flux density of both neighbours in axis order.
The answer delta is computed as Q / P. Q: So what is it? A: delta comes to 1.0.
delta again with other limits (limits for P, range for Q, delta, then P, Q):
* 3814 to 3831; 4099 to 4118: 1.5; 2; 3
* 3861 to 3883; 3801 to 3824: 1.0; 4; 4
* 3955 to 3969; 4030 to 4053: 1.0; 2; 2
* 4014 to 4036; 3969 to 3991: 0.7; 3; 2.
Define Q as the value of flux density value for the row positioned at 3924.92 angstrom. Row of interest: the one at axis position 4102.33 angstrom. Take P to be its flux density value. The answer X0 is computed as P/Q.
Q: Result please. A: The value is 1.01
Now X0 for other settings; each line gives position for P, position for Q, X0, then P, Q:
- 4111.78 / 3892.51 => 0.94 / 58.94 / 62.65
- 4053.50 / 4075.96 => 0.97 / 52.56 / 53.96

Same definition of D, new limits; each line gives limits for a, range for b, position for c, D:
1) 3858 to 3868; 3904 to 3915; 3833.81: 66.8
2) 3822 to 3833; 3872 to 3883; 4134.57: 53.8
